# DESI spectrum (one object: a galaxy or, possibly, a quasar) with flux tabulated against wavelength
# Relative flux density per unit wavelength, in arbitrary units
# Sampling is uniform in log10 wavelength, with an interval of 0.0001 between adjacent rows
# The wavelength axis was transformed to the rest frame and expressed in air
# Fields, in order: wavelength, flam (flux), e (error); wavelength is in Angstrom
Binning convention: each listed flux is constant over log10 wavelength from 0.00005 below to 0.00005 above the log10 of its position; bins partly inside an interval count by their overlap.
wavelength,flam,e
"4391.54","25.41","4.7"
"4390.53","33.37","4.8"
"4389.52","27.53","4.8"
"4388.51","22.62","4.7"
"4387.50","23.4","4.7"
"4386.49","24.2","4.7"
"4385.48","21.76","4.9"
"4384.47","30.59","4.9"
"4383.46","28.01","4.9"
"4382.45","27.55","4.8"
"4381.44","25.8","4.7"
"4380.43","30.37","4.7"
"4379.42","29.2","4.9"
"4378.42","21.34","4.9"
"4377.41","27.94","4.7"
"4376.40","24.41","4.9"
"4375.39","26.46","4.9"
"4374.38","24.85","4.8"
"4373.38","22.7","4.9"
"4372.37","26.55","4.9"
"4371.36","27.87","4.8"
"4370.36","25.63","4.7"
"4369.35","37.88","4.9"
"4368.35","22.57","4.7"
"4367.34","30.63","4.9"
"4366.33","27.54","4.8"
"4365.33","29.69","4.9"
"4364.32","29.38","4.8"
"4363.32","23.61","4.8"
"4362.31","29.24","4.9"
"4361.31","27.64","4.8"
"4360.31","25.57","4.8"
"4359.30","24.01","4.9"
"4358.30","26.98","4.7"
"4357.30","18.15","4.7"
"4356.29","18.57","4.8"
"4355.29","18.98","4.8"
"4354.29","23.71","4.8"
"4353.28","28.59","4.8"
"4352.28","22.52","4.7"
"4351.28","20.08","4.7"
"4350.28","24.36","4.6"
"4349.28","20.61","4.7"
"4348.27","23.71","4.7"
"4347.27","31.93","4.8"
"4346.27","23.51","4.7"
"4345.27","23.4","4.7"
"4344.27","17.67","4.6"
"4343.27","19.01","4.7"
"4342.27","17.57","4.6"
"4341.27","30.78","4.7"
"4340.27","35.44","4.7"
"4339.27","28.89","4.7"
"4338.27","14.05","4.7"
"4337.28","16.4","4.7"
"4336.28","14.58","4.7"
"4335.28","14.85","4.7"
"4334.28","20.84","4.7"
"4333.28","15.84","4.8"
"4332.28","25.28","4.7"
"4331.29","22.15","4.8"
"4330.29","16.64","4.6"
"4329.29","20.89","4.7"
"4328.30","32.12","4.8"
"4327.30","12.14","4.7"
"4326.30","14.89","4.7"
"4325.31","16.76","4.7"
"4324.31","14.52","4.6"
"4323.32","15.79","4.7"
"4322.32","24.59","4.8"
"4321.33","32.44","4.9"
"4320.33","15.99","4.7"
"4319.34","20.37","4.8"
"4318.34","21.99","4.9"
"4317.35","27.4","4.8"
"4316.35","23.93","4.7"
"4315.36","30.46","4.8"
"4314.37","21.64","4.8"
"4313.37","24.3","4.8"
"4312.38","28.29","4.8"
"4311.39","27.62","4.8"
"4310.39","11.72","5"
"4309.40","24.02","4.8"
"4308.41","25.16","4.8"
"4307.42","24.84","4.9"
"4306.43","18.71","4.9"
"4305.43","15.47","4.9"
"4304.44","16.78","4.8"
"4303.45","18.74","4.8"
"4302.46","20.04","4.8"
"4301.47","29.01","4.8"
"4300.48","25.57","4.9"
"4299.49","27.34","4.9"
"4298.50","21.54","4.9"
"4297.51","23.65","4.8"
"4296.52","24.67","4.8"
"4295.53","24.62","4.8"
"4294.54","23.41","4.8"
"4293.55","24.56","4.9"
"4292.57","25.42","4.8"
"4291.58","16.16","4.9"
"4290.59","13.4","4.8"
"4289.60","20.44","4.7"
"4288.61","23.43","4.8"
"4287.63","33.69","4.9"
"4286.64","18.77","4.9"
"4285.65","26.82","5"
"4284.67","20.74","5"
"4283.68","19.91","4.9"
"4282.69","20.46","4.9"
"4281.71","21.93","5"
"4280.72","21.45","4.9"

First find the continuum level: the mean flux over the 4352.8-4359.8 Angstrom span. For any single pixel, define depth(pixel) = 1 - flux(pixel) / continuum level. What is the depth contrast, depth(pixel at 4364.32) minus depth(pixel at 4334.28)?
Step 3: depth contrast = -0.4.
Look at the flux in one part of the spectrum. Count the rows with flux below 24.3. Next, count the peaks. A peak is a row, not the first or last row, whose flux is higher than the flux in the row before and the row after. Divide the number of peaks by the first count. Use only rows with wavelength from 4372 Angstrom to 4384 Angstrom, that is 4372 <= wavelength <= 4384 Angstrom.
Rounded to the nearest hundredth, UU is 1.50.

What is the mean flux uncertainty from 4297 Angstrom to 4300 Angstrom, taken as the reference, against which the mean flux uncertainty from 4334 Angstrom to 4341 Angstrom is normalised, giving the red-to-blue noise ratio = 0.97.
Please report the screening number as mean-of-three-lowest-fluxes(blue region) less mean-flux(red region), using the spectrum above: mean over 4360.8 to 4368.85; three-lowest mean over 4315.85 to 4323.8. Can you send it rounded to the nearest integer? -10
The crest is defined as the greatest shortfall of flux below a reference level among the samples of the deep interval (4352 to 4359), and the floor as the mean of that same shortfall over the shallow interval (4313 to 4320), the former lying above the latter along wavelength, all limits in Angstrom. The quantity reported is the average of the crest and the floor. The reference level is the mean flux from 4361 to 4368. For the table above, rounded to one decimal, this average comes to 7.0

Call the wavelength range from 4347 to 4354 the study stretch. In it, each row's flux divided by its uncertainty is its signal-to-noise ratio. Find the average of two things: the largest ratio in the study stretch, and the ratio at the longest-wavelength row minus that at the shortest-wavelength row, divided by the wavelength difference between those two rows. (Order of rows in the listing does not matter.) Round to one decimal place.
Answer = 3.3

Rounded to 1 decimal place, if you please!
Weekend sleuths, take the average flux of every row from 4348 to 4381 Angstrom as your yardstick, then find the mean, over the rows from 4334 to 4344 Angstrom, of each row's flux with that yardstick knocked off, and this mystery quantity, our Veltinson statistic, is -4.3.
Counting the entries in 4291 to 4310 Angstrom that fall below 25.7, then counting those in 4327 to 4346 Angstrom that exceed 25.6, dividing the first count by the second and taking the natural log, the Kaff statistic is 1.4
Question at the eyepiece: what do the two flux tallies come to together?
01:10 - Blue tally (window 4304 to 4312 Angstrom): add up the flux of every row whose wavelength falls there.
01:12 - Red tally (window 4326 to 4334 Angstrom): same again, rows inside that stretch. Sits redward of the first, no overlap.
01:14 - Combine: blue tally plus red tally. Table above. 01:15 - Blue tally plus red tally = 324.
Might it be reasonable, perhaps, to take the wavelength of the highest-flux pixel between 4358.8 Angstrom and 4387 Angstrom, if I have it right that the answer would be 4369.35 Angstrom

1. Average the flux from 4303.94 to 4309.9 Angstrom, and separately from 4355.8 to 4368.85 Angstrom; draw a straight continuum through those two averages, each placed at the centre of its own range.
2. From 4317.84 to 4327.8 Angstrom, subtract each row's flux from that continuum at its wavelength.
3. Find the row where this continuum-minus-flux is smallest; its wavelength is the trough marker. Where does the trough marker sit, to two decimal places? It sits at 4321.33 Angstrom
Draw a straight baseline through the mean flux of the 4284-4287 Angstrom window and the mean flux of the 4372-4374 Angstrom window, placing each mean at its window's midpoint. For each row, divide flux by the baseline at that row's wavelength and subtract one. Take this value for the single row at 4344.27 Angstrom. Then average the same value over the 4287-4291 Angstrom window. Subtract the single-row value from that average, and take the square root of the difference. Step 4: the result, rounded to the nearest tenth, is 0.5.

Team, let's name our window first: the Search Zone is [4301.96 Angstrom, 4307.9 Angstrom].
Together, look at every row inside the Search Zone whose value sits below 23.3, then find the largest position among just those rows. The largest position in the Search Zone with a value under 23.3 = 4306.43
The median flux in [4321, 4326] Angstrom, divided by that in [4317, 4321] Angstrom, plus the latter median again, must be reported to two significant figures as 22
